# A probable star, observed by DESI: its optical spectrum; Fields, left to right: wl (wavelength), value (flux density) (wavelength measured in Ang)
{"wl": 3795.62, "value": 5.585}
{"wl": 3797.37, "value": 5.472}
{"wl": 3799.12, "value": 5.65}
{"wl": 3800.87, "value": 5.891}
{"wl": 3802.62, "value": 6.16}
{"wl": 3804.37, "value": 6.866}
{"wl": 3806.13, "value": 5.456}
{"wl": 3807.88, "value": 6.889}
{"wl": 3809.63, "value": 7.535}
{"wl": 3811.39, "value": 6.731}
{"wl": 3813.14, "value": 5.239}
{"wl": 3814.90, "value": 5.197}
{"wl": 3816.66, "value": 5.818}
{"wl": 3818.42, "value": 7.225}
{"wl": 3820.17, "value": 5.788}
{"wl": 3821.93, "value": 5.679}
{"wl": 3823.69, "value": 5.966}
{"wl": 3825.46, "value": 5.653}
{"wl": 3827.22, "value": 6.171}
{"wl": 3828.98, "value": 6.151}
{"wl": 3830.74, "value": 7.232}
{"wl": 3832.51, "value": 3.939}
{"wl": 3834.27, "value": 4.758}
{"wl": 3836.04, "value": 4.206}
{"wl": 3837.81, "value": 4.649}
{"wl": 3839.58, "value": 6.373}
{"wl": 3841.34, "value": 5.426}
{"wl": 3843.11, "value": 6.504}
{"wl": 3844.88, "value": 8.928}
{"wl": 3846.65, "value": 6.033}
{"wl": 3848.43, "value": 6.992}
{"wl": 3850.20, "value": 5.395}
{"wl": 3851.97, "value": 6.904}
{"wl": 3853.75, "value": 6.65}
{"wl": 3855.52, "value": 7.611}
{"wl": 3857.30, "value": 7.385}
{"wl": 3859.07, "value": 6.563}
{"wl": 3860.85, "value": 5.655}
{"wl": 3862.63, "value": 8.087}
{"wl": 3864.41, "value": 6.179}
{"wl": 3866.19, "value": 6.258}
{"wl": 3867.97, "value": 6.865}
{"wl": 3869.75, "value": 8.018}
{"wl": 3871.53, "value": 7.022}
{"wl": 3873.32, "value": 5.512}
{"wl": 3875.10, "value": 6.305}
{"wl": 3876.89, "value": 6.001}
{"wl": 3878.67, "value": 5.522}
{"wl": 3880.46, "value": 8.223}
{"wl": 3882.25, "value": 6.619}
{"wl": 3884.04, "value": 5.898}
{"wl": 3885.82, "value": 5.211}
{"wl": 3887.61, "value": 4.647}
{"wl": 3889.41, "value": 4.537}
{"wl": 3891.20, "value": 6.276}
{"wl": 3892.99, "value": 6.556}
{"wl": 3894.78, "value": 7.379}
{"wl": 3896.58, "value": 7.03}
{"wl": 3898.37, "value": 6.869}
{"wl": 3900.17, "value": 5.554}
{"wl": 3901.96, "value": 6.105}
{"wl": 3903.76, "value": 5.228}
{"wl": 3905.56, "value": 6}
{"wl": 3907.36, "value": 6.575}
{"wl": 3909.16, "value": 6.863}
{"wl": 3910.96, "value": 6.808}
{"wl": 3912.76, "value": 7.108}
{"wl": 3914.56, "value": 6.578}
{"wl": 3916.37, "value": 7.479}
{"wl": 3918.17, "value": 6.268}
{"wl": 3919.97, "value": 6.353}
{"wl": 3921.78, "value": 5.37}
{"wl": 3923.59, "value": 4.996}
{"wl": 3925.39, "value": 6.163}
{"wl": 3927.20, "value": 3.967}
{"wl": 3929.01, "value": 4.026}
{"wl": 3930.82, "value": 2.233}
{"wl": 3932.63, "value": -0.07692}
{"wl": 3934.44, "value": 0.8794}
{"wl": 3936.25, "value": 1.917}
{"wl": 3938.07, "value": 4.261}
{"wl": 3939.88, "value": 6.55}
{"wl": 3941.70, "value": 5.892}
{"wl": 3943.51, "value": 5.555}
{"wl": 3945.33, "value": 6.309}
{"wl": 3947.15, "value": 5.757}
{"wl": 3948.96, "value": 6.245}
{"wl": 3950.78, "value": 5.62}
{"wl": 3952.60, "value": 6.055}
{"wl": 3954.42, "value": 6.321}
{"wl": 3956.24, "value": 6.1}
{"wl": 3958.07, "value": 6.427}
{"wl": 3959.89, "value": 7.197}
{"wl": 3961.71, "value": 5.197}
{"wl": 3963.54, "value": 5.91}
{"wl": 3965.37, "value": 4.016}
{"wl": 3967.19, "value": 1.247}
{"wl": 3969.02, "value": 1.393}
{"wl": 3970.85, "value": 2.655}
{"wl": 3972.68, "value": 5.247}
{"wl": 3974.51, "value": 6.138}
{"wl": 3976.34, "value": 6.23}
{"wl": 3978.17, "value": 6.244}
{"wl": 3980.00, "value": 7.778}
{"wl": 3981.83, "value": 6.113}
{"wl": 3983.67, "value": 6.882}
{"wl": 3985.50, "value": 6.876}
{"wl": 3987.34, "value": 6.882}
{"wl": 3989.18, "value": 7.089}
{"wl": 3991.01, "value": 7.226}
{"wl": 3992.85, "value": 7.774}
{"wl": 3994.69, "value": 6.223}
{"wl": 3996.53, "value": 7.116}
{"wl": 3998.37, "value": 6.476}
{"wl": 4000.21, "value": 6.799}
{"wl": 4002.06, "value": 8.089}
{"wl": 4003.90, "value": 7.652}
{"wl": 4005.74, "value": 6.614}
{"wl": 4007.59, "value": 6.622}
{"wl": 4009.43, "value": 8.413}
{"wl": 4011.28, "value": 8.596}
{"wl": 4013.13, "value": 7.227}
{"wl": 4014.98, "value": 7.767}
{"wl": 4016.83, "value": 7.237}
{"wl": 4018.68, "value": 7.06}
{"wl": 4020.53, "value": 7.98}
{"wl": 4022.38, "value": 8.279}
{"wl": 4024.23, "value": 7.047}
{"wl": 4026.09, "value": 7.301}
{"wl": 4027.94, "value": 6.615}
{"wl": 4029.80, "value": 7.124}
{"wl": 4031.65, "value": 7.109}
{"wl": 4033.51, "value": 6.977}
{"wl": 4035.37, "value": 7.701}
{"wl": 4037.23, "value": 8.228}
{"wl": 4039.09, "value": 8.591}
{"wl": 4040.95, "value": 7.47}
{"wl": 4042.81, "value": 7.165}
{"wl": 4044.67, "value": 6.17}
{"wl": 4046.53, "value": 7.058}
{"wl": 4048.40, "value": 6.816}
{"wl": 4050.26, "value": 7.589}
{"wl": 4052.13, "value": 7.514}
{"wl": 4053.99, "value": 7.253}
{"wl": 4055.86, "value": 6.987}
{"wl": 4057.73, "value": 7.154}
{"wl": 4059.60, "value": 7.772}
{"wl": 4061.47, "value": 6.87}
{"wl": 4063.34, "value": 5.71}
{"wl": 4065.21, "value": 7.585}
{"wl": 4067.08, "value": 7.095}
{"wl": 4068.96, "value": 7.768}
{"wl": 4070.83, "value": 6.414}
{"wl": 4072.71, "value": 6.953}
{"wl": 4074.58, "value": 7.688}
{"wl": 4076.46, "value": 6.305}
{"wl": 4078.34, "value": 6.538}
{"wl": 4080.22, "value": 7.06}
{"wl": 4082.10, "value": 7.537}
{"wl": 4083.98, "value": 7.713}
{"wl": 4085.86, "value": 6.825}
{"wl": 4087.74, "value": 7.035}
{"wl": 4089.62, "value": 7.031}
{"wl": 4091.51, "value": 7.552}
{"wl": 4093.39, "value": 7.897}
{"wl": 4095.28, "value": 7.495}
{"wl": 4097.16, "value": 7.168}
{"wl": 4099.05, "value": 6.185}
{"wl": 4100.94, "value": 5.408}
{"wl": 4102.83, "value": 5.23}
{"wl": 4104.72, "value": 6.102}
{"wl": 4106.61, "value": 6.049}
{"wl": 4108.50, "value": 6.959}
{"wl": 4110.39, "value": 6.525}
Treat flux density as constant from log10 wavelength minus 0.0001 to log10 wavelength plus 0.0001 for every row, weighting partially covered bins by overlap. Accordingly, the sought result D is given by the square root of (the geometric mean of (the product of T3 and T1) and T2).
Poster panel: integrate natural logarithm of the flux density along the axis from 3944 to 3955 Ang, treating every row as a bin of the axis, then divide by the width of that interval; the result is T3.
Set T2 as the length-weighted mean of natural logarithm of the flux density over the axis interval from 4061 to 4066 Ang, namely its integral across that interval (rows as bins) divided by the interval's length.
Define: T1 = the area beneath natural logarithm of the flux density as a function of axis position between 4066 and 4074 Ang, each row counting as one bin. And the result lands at 2.70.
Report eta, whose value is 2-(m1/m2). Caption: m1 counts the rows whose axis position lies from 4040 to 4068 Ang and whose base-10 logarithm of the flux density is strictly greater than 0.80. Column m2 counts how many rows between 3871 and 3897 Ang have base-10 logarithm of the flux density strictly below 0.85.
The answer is 1.00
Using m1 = 13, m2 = 13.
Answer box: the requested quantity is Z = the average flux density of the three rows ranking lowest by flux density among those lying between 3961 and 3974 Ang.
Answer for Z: 1.8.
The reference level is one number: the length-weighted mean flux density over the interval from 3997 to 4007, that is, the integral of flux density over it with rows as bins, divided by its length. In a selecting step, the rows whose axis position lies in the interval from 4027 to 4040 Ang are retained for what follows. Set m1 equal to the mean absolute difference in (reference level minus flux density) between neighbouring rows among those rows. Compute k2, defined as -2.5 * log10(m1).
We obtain 1.1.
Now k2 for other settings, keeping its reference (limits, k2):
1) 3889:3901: 0.3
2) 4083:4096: 1.0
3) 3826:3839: 0.0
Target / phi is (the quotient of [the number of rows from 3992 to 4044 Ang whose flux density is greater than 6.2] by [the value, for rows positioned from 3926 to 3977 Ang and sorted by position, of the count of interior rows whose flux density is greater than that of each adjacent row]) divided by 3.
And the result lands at 1.3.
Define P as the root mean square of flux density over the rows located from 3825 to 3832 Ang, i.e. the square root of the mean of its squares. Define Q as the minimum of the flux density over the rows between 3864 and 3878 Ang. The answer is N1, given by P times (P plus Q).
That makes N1 75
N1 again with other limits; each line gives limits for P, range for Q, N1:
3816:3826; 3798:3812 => 70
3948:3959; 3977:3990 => 75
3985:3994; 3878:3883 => 91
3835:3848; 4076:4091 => 77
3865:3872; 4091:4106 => 87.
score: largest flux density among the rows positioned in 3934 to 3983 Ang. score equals 7.778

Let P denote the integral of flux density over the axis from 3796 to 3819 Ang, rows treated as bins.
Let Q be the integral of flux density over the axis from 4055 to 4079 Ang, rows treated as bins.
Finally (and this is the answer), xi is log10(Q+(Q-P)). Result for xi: 2.29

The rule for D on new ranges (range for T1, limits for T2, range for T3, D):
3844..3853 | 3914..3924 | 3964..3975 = 2.40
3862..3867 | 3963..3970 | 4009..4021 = 2.04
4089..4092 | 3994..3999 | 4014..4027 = 2.18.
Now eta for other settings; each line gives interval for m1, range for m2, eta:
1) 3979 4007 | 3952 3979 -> 1.07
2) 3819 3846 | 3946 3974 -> 1.71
